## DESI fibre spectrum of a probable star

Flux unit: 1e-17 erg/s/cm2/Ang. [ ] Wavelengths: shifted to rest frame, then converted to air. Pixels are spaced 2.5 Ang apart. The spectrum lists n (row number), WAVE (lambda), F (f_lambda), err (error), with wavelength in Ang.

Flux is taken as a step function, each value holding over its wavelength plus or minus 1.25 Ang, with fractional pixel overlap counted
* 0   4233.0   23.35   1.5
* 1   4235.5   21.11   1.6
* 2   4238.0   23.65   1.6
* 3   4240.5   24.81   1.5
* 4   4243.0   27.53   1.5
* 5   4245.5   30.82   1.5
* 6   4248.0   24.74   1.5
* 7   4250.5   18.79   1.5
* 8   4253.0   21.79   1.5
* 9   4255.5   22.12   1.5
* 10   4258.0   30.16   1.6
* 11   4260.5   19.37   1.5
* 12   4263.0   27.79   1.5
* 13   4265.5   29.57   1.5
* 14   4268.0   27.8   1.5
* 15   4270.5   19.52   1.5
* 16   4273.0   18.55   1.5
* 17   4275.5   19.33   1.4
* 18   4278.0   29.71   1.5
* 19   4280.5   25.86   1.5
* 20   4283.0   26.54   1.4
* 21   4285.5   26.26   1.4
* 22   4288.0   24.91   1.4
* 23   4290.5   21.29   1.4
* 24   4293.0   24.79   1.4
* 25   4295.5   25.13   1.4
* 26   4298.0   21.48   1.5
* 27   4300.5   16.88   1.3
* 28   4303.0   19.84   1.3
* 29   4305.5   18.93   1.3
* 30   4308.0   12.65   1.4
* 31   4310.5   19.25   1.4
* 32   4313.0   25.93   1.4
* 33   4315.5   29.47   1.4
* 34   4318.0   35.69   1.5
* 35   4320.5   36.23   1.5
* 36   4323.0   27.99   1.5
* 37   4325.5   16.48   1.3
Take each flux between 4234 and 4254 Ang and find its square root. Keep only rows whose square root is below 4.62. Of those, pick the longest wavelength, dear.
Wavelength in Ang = 4250.5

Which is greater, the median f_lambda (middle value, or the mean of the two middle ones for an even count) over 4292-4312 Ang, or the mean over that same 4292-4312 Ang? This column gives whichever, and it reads 19.9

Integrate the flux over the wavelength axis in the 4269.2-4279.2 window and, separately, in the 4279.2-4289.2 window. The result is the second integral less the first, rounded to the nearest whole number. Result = 41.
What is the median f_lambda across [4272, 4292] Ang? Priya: 25.4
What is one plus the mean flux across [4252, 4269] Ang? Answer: 26.5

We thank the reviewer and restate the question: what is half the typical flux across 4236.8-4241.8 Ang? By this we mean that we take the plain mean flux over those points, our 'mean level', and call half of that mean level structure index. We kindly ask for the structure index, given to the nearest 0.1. 12.1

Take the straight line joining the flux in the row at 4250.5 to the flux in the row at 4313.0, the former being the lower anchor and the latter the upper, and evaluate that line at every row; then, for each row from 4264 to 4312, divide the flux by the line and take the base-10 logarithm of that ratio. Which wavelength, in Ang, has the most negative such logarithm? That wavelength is 4308.0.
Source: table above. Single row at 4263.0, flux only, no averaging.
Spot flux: 27.79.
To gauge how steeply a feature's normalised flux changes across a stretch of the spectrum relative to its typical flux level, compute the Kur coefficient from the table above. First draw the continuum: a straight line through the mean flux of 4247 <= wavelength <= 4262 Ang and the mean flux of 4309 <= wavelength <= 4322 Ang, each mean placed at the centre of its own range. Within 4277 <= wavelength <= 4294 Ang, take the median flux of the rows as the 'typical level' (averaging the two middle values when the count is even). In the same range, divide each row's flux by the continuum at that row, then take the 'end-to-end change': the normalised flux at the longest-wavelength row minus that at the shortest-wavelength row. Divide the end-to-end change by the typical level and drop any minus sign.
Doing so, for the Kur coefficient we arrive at 0.010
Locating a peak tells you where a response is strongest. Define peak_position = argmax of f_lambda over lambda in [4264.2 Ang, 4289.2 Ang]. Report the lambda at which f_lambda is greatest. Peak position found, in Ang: 4278.0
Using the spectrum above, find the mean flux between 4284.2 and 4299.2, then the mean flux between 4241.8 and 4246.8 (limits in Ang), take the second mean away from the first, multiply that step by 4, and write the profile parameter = -21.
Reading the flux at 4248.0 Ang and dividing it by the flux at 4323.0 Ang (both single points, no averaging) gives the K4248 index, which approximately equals 0.88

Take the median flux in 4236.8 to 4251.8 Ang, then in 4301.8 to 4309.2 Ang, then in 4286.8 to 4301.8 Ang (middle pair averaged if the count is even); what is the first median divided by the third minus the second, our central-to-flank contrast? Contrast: 6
